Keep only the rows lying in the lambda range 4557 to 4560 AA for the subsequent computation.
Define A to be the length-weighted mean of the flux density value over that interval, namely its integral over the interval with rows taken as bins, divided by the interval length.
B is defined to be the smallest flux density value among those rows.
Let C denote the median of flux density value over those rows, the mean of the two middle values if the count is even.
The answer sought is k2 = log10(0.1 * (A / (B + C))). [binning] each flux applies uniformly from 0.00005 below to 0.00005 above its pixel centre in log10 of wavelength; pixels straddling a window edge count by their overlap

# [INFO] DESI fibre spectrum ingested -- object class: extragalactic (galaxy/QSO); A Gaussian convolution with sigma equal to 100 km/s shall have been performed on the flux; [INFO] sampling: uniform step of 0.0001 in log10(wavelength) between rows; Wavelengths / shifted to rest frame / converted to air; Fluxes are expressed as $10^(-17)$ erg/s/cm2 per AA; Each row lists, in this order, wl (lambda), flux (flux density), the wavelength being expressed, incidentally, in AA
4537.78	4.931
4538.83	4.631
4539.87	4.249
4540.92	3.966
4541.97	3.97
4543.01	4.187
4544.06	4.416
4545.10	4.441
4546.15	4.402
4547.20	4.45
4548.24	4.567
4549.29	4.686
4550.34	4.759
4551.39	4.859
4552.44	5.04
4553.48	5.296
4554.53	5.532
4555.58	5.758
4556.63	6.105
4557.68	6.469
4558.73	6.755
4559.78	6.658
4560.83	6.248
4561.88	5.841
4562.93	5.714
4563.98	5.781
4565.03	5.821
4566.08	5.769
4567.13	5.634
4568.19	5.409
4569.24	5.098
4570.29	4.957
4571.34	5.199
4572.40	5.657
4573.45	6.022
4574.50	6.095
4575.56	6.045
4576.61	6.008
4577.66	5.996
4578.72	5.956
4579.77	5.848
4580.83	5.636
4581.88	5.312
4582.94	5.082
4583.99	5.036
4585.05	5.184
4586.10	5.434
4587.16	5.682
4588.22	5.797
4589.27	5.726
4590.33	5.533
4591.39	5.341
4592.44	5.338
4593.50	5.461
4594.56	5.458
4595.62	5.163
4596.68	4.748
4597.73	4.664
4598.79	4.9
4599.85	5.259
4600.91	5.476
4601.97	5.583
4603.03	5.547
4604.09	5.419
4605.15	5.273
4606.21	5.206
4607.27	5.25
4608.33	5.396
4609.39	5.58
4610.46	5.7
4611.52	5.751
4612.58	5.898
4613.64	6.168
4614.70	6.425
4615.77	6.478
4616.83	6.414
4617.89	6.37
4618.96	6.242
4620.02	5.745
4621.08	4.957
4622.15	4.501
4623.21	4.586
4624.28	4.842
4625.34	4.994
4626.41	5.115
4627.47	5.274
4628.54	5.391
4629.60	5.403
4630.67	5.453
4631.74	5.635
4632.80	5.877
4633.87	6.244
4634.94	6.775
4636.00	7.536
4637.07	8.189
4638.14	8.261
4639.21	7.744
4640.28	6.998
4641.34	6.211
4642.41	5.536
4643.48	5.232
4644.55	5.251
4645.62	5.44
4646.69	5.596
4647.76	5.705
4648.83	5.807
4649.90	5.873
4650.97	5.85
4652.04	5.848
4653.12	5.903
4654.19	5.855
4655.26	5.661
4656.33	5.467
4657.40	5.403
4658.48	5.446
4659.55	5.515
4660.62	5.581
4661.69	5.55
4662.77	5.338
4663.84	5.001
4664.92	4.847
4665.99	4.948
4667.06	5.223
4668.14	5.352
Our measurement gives -1.30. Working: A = 6.6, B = 6.469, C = 6.7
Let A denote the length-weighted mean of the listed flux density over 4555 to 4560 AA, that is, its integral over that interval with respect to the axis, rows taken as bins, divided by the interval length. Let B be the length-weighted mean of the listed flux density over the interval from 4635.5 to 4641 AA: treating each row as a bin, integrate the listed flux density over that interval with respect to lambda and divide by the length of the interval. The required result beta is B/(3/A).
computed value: 16.2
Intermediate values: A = 6.32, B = 7.69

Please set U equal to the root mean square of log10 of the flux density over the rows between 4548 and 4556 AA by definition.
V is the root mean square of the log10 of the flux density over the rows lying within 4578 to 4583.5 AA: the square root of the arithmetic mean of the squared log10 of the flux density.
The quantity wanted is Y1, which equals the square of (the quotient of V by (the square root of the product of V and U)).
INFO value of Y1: 1.06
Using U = 0.704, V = 0.745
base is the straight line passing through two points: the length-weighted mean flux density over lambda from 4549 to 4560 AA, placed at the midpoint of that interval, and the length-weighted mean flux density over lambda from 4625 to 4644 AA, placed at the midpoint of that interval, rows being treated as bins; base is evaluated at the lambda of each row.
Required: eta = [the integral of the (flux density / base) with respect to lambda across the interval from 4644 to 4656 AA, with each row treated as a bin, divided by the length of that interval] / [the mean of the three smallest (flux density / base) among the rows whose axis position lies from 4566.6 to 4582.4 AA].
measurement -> 1.0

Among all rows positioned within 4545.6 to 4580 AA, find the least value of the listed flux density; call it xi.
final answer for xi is 4.402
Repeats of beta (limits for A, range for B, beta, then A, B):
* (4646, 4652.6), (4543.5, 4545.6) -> 8.5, 5.77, 4.43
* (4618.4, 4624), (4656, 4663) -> 9.5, 5.19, 5.48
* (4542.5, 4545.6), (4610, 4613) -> 8.4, 4.35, 5.79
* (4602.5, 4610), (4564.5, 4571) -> 9.8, 5.38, 5.44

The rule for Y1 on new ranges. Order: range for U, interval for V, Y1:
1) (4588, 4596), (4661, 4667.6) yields 0.96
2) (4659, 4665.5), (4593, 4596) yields 1.01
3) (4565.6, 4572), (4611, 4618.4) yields 1.09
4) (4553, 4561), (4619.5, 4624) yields 0.88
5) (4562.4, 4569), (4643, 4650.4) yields 0.99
